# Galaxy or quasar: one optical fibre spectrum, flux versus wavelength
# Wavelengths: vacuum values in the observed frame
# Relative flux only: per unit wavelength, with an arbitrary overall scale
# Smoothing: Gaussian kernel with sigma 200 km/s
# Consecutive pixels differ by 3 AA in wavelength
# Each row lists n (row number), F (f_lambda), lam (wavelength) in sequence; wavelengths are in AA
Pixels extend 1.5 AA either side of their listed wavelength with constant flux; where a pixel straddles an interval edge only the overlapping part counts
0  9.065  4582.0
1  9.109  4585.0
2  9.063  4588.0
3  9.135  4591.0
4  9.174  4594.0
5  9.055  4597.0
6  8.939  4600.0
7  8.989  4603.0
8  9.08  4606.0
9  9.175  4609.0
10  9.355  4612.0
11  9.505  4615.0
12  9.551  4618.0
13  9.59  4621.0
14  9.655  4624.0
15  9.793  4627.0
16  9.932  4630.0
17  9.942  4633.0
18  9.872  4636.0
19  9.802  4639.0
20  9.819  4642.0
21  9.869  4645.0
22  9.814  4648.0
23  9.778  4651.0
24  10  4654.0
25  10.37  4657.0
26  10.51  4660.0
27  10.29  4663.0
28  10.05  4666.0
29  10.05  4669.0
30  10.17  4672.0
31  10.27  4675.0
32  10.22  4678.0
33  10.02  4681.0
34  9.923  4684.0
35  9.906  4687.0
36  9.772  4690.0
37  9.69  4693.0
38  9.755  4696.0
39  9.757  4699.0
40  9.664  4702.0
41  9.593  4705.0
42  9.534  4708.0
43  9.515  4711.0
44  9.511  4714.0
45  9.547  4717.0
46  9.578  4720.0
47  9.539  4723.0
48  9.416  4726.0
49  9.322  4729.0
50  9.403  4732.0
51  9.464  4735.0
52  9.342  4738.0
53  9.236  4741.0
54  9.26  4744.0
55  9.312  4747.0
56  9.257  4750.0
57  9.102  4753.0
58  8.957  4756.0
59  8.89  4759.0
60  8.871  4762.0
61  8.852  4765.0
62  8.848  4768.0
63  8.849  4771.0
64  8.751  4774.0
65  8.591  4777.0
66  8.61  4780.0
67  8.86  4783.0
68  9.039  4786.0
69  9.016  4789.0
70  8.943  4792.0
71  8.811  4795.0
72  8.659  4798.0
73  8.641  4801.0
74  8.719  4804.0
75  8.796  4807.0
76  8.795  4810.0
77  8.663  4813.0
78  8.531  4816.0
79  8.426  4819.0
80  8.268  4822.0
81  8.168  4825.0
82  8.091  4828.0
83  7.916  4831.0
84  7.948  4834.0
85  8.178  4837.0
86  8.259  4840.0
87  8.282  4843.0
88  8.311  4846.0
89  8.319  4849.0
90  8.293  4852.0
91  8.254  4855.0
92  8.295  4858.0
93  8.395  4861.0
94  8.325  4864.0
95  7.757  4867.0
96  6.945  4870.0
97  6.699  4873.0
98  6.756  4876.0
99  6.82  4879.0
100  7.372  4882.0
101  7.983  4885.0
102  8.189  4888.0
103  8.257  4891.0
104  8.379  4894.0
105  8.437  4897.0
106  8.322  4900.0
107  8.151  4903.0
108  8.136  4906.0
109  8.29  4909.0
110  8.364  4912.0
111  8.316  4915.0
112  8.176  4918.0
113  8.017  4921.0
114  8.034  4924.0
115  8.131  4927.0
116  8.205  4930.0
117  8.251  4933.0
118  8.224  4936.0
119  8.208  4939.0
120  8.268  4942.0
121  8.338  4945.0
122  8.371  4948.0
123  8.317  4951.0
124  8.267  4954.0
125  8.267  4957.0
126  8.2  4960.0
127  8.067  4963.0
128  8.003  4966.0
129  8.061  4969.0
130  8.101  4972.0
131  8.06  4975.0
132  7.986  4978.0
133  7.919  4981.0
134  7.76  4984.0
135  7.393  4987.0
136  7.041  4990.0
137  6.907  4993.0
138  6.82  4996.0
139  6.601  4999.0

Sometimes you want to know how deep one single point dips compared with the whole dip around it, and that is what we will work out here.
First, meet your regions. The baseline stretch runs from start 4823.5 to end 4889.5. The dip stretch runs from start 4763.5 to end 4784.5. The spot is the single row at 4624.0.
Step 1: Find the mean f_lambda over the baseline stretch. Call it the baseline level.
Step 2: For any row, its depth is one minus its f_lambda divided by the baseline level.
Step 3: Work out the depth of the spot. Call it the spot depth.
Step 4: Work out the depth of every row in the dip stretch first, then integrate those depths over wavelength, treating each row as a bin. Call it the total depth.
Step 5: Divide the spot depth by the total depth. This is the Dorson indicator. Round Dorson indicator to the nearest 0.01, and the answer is 0.10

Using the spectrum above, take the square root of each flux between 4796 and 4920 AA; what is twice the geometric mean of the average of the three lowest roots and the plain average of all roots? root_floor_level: 5.45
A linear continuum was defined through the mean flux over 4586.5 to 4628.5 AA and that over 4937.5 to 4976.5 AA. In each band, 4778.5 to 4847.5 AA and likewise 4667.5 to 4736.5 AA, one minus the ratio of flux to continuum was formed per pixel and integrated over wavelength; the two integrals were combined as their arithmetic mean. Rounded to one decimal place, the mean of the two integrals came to -2.3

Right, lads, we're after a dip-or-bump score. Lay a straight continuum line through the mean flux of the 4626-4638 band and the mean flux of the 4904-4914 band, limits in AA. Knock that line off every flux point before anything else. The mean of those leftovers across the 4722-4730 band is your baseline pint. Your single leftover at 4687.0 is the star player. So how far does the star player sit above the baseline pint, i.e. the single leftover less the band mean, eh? 0.25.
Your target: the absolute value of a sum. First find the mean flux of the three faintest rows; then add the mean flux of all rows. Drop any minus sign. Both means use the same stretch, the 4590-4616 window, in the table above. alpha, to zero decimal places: 18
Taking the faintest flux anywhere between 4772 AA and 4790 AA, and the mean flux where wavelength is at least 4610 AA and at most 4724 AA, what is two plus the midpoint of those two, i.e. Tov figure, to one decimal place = 11.2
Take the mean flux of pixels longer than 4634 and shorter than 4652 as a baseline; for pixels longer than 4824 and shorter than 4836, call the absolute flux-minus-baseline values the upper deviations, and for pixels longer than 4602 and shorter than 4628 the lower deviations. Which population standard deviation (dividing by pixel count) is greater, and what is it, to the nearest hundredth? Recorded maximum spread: 0.26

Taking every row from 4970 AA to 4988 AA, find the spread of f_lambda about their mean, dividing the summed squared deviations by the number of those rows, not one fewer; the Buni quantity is 0.24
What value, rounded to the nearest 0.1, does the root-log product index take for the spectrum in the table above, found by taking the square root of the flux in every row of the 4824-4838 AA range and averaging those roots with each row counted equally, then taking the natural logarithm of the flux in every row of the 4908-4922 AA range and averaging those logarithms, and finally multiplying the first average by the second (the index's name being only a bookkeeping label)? 6.0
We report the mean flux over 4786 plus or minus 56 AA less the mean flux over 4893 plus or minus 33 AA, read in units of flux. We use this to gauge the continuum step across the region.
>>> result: 0.9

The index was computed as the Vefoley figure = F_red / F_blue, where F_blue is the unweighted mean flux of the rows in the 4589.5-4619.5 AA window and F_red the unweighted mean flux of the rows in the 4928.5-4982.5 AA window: 0.889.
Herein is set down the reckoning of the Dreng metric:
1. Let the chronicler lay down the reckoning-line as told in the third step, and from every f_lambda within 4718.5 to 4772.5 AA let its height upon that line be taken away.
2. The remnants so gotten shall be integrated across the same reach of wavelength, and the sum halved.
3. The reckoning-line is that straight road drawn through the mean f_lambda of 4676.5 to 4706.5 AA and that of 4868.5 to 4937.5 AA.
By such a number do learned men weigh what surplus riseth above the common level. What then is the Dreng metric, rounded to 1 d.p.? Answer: -4.1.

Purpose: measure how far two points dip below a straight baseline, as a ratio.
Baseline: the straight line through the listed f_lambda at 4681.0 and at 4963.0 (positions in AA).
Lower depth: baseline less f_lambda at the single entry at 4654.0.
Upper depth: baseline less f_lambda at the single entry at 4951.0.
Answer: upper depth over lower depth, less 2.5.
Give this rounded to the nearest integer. -3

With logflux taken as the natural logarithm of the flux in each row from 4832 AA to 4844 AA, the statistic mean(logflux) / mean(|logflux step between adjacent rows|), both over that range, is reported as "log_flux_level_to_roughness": 153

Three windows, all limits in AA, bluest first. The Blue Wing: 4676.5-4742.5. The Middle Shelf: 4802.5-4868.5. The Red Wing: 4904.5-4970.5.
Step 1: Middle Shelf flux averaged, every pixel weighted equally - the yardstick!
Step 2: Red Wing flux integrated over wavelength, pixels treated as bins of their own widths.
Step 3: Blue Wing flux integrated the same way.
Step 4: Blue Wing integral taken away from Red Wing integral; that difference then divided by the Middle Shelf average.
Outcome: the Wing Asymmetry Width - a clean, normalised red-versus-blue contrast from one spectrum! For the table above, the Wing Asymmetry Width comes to -11.3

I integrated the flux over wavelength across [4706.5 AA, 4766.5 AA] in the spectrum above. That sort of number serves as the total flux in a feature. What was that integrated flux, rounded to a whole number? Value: 558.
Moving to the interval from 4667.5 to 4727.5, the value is 586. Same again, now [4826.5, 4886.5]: 472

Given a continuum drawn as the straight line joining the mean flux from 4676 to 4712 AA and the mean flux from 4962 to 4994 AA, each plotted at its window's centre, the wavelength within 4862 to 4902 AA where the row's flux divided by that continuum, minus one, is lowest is 4873.0 AA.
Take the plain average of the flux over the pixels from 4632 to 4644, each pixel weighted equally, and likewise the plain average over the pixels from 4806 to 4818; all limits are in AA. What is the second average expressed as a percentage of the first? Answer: 88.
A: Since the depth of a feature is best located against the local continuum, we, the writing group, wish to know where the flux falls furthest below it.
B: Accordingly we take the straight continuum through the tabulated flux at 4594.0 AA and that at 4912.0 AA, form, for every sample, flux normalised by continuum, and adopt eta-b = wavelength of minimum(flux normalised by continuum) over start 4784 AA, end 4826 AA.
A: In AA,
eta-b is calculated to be 4825.0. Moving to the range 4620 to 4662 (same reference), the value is 4621.0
